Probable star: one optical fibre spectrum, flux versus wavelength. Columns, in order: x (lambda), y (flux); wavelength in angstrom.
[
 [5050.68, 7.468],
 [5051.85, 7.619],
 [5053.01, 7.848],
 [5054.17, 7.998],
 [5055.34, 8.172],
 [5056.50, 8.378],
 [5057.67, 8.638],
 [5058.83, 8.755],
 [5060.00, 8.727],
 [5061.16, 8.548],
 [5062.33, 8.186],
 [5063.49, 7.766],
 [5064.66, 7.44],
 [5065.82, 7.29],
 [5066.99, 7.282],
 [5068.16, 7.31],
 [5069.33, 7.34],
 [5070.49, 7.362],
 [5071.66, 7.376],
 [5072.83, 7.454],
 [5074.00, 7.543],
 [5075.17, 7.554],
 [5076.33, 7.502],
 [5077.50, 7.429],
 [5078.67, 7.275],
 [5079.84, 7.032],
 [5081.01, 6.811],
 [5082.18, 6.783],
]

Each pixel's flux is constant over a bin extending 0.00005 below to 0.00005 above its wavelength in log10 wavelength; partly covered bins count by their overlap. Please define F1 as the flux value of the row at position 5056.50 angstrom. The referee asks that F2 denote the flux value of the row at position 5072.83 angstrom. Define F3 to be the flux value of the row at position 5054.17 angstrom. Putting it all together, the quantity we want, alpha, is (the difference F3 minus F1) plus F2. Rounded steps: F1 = 8.378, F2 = 7.454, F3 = 7.998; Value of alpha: 7.1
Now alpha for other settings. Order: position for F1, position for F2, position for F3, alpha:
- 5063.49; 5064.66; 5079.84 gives 6.7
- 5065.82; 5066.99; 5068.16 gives 7.3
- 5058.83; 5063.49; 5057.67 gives 7.6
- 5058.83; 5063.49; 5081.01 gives 5.8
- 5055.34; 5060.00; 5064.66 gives 8.0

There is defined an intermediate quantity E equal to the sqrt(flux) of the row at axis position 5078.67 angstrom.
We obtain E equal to 2.697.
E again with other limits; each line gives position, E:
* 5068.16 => 2.704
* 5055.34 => 2.859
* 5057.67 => 2.939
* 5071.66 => 2.716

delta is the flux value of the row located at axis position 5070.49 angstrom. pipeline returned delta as 7.362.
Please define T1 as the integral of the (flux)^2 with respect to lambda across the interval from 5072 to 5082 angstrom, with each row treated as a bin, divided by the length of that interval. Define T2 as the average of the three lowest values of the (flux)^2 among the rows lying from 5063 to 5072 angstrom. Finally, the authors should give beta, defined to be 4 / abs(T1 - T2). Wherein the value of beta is 17.7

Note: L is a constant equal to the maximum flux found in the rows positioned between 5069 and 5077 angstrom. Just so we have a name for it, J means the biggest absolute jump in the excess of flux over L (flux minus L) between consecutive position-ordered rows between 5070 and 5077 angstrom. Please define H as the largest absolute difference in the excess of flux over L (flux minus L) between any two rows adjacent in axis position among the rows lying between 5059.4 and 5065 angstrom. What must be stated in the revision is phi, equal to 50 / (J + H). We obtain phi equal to 98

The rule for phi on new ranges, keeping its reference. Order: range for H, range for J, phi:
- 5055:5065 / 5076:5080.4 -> 75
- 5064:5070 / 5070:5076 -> 209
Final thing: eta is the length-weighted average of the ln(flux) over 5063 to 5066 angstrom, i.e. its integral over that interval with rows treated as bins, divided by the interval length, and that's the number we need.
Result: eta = 2.02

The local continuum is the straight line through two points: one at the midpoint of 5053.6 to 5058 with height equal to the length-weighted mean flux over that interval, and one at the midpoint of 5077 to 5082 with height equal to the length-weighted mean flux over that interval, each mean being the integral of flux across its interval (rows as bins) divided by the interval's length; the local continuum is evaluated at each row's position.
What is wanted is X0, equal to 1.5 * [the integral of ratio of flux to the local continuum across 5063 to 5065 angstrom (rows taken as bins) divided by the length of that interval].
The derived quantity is 1.45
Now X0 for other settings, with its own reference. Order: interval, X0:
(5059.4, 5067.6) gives 1.50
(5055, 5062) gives 1.57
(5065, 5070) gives 1.43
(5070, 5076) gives 1.51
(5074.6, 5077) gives 1.55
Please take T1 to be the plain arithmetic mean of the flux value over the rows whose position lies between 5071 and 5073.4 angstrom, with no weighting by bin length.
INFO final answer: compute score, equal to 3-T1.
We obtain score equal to -4.4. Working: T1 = 7.4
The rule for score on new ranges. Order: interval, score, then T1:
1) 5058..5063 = -5.6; 8.6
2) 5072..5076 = -4.5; 7.5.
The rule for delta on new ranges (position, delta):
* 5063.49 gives 7.766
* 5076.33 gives 7.502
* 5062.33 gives 8.186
